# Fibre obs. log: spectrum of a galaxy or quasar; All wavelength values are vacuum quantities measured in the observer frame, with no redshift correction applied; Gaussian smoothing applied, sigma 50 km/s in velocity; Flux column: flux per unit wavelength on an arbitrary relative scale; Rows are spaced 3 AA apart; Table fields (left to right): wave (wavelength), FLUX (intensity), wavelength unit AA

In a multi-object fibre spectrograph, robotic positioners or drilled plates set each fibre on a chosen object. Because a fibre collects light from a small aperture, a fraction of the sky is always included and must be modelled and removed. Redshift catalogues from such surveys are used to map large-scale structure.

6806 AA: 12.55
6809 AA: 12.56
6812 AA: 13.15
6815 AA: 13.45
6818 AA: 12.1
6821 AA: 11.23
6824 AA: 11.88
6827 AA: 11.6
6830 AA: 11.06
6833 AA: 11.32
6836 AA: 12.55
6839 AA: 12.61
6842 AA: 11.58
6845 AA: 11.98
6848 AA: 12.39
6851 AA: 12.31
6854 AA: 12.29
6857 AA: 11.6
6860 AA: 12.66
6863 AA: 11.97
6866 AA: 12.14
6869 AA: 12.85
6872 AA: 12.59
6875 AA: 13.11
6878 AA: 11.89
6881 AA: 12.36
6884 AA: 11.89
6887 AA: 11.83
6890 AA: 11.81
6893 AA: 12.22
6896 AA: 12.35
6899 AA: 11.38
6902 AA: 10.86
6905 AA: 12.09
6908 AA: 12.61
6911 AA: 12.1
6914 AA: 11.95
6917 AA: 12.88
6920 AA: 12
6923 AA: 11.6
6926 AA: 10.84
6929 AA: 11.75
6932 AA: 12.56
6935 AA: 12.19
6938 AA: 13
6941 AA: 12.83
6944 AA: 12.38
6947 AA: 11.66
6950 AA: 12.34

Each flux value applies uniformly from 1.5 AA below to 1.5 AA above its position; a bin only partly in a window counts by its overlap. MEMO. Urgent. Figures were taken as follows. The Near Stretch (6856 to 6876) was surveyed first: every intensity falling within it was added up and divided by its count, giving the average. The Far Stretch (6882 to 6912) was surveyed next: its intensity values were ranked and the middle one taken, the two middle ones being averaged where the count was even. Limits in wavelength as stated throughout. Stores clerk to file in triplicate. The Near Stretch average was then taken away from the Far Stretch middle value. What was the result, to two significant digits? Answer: -0.43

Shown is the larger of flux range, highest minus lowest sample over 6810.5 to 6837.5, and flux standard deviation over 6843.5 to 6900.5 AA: 2.4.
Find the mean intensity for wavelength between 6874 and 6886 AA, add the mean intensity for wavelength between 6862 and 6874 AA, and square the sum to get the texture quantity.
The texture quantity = 610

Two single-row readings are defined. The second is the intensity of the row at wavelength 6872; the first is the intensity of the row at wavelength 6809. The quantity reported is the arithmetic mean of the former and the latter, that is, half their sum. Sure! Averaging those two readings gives 12.6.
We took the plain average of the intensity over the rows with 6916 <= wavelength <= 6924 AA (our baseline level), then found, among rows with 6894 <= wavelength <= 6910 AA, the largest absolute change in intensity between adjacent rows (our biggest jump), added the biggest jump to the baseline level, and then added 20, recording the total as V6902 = 33.4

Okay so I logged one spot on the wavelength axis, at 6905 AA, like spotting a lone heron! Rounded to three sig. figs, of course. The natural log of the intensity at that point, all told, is 2.49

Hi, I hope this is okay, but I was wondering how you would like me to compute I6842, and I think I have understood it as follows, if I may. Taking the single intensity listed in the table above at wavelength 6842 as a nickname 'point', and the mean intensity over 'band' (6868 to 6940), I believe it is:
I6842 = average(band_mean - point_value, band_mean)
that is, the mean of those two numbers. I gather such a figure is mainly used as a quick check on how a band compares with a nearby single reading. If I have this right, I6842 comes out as 6.32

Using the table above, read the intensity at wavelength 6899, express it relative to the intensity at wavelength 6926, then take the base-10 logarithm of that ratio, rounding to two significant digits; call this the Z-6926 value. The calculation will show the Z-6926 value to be 0.021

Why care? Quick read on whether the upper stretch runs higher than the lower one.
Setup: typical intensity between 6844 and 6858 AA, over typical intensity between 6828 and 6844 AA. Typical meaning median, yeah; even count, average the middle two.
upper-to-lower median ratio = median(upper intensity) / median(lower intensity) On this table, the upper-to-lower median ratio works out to 1.06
